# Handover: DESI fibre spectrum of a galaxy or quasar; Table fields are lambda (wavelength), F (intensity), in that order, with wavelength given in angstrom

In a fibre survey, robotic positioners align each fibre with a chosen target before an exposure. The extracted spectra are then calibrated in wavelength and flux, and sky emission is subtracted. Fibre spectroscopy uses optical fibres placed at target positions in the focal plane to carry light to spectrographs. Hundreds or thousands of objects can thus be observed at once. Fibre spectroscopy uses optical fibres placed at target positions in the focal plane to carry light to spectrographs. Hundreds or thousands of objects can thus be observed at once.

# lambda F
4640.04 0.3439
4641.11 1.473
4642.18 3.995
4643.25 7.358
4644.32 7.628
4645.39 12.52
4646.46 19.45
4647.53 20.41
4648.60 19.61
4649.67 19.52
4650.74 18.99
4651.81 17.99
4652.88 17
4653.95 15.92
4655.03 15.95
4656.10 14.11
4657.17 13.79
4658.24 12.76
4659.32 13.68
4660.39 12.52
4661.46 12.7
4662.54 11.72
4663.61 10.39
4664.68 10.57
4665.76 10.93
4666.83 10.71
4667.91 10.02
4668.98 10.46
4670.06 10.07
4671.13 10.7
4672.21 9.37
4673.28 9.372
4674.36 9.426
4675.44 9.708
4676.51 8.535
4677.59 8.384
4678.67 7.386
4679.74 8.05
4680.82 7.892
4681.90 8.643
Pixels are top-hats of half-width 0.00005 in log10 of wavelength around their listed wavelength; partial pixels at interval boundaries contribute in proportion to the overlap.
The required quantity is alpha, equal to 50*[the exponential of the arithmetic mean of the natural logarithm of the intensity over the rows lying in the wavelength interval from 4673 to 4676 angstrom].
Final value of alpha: 475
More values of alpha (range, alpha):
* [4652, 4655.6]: 814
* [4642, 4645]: 304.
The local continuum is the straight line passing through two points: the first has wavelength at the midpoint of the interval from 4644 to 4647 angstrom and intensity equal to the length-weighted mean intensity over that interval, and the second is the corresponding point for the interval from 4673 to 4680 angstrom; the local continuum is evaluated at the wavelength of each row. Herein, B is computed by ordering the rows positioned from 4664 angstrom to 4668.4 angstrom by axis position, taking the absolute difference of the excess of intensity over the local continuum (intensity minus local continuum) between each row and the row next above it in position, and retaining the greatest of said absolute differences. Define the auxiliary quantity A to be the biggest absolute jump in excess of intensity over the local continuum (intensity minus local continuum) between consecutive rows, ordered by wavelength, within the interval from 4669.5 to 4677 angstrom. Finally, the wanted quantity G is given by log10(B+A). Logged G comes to 0.23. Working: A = 1.16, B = 0.5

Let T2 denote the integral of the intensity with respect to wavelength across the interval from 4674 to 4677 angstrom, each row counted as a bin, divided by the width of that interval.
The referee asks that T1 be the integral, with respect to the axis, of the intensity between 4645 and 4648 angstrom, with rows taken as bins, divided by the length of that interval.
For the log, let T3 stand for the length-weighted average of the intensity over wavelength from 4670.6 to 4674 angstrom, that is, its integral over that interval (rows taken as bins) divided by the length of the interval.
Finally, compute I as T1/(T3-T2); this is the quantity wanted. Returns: 31.8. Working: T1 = 17.6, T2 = 9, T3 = 9.8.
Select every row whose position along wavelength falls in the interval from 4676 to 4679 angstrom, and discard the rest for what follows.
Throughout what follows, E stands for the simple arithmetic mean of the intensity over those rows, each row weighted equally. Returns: 8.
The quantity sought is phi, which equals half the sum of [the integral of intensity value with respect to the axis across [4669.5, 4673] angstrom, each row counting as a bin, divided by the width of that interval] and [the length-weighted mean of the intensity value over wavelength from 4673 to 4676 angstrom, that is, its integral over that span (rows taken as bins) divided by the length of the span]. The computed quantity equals 10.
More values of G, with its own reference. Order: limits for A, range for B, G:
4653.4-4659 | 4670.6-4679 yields 0.45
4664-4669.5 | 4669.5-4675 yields 0.25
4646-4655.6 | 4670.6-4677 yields 0.36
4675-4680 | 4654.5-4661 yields 0.43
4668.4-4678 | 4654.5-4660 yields 0.45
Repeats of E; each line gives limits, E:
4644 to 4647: 13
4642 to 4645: 6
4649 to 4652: 19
